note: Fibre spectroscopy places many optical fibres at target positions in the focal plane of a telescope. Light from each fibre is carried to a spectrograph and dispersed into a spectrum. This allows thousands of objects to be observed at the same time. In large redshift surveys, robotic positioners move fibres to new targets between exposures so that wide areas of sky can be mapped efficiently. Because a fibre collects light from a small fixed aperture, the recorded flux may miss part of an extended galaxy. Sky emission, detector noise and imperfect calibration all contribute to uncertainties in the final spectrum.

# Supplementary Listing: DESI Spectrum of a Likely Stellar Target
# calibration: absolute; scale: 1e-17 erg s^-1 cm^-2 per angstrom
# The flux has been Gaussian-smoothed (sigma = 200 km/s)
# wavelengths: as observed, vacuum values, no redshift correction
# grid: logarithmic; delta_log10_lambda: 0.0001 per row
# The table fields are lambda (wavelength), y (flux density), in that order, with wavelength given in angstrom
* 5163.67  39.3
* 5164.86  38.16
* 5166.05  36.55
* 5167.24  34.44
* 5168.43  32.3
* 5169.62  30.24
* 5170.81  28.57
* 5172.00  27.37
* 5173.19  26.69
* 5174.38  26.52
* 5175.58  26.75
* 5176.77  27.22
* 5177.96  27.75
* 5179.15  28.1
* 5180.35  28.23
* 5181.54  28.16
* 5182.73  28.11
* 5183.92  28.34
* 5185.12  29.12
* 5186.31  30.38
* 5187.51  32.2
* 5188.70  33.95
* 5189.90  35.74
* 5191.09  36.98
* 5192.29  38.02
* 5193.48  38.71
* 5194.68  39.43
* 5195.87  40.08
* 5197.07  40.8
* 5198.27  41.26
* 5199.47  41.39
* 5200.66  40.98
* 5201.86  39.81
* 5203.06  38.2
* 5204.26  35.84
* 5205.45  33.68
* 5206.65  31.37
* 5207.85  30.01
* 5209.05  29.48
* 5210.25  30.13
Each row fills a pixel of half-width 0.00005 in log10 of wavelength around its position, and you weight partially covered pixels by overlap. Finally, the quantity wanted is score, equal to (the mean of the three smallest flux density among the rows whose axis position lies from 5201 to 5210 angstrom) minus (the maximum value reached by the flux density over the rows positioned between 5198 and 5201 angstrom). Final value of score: -11.1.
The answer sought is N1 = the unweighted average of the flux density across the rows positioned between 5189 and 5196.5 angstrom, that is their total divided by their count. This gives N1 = 38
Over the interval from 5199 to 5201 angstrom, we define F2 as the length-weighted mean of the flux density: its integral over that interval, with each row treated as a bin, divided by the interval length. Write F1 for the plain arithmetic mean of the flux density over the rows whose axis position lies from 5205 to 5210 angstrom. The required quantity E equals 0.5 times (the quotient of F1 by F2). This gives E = 0.38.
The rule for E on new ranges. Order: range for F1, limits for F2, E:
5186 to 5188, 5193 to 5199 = 0.39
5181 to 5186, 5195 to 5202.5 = 0.35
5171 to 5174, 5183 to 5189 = 0.44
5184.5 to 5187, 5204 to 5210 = 0.47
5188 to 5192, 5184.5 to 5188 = 0.58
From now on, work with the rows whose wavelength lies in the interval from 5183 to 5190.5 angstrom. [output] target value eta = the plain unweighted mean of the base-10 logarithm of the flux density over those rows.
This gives 1.50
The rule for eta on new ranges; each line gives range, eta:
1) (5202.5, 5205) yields 1.57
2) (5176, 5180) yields 1.44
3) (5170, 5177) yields 1.43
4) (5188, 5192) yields 1.55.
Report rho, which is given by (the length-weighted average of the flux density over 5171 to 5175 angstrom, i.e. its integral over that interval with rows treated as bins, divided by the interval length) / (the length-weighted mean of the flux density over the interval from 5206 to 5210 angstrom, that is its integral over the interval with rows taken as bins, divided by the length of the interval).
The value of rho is 0.9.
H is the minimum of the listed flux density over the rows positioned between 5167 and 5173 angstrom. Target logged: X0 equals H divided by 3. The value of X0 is 9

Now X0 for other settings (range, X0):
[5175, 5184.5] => 9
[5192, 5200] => 13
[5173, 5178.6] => 9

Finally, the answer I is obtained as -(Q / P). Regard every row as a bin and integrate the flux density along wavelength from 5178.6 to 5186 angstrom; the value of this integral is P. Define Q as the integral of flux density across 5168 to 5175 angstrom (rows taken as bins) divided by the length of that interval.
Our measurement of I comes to -0.14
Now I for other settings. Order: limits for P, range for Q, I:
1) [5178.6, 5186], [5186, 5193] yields -0.17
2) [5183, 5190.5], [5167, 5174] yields -0.13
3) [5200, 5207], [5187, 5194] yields -0.14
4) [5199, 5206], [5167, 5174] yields -0.11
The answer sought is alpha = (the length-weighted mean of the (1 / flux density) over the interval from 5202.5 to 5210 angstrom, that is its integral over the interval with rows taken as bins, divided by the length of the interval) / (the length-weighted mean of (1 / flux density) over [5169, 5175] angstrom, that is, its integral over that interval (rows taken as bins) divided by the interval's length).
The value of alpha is 0.85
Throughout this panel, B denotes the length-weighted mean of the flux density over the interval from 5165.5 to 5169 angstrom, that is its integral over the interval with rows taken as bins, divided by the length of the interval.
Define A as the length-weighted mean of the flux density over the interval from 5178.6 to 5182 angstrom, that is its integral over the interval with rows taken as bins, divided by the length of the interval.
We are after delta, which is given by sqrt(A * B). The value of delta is 31.1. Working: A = 28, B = 34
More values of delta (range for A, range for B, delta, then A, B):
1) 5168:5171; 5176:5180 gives 29.1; 31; 28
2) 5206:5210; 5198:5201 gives 35.4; 30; 41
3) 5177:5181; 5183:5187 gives 28.6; 28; 29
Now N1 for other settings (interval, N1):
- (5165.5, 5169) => 34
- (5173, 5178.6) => 27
